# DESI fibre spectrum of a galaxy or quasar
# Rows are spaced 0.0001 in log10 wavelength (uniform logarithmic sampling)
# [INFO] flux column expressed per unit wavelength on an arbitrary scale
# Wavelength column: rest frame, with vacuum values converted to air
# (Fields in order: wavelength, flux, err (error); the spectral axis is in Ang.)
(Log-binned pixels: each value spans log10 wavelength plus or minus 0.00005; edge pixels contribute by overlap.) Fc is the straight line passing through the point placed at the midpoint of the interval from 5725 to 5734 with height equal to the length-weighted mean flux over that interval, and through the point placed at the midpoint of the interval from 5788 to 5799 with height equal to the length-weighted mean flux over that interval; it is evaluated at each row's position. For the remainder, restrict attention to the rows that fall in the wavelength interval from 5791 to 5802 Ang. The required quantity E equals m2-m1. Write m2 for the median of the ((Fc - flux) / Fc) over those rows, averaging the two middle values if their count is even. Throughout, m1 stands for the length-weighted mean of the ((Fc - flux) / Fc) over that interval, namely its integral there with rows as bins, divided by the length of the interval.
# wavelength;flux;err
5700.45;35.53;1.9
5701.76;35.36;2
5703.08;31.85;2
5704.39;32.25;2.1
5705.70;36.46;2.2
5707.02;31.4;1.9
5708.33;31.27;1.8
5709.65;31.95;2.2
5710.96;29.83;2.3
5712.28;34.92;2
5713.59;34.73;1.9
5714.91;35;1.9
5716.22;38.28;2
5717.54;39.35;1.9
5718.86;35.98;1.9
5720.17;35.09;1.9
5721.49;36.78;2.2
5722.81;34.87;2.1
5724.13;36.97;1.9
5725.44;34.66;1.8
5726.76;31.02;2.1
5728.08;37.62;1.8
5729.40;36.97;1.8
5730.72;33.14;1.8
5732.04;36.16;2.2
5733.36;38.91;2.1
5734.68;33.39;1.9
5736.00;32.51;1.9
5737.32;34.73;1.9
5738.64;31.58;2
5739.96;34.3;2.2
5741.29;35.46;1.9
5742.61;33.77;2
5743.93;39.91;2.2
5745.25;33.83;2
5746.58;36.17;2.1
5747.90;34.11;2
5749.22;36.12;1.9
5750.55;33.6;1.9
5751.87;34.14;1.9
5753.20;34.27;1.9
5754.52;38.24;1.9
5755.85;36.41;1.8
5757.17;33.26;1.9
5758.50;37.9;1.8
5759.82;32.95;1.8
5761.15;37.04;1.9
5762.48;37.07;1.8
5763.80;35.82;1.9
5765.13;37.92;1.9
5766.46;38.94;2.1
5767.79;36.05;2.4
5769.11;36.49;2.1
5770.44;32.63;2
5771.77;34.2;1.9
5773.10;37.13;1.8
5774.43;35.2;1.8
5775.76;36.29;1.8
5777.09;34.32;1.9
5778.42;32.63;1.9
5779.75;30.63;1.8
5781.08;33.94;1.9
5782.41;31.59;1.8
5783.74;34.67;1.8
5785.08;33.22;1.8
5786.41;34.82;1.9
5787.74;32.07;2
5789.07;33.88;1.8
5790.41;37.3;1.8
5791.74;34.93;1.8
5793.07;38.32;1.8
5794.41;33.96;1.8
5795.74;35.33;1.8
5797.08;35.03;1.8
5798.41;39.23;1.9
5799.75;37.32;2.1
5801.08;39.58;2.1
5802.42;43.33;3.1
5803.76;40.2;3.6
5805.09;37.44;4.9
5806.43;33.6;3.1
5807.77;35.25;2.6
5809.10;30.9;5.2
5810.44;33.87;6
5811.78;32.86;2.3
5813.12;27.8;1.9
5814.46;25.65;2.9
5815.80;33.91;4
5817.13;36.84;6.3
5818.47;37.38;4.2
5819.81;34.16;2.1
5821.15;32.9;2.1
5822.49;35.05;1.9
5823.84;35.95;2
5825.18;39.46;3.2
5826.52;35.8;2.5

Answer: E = 0.0153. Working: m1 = -0.028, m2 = -0.013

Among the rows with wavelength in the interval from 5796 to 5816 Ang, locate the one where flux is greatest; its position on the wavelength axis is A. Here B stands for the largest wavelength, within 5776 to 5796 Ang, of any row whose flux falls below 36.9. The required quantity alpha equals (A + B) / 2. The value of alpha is 5799.1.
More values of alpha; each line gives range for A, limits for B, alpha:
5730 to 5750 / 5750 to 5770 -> 5756.5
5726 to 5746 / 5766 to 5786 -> 5764.5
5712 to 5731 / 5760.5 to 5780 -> 5748.6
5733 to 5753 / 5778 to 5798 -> 5770.5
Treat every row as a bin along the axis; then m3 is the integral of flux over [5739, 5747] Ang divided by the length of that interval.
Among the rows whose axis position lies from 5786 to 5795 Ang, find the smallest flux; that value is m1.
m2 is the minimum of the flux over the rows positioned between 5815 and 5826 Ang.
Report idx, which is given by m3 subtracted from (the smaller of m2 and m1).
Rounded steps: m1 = 32.07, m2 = 32.9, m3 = 35.4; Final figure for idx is -3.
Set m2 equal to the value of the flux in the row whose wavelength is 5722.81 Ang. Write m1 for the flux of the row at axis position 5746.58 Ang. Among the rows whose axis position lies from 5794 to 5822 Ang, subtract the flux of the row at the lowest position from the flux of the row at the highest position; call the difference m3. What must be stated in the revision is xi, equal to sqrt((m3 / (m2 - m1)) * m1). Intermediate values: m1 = 36.17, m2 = 34.87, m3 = -1.1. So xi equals 5.4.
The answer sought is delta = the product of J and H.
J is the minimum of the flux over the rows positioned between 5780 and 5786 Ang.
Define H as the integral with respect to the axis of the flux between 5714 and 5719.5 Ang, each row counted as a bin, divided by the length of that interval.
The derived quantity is 1169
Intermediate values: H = 37.0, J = 31.59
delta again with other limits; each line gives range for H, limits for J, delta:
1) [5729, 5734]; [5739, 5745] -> 1224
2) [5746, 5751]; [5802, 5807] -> 1178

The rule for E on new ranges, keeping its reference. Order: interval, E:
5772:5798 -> -0.0041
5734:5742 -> -0.0048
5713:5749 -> 0.0086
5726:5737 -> 0.0053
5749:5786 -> 0.0058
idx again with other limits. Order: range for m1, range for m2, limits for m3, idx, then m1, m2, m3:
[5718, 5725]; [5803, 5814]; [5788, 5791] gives -7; 34.87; 27.8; 35.0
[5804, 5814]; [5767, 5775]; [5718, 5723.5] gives -8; 27.8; 32.63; 35.8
